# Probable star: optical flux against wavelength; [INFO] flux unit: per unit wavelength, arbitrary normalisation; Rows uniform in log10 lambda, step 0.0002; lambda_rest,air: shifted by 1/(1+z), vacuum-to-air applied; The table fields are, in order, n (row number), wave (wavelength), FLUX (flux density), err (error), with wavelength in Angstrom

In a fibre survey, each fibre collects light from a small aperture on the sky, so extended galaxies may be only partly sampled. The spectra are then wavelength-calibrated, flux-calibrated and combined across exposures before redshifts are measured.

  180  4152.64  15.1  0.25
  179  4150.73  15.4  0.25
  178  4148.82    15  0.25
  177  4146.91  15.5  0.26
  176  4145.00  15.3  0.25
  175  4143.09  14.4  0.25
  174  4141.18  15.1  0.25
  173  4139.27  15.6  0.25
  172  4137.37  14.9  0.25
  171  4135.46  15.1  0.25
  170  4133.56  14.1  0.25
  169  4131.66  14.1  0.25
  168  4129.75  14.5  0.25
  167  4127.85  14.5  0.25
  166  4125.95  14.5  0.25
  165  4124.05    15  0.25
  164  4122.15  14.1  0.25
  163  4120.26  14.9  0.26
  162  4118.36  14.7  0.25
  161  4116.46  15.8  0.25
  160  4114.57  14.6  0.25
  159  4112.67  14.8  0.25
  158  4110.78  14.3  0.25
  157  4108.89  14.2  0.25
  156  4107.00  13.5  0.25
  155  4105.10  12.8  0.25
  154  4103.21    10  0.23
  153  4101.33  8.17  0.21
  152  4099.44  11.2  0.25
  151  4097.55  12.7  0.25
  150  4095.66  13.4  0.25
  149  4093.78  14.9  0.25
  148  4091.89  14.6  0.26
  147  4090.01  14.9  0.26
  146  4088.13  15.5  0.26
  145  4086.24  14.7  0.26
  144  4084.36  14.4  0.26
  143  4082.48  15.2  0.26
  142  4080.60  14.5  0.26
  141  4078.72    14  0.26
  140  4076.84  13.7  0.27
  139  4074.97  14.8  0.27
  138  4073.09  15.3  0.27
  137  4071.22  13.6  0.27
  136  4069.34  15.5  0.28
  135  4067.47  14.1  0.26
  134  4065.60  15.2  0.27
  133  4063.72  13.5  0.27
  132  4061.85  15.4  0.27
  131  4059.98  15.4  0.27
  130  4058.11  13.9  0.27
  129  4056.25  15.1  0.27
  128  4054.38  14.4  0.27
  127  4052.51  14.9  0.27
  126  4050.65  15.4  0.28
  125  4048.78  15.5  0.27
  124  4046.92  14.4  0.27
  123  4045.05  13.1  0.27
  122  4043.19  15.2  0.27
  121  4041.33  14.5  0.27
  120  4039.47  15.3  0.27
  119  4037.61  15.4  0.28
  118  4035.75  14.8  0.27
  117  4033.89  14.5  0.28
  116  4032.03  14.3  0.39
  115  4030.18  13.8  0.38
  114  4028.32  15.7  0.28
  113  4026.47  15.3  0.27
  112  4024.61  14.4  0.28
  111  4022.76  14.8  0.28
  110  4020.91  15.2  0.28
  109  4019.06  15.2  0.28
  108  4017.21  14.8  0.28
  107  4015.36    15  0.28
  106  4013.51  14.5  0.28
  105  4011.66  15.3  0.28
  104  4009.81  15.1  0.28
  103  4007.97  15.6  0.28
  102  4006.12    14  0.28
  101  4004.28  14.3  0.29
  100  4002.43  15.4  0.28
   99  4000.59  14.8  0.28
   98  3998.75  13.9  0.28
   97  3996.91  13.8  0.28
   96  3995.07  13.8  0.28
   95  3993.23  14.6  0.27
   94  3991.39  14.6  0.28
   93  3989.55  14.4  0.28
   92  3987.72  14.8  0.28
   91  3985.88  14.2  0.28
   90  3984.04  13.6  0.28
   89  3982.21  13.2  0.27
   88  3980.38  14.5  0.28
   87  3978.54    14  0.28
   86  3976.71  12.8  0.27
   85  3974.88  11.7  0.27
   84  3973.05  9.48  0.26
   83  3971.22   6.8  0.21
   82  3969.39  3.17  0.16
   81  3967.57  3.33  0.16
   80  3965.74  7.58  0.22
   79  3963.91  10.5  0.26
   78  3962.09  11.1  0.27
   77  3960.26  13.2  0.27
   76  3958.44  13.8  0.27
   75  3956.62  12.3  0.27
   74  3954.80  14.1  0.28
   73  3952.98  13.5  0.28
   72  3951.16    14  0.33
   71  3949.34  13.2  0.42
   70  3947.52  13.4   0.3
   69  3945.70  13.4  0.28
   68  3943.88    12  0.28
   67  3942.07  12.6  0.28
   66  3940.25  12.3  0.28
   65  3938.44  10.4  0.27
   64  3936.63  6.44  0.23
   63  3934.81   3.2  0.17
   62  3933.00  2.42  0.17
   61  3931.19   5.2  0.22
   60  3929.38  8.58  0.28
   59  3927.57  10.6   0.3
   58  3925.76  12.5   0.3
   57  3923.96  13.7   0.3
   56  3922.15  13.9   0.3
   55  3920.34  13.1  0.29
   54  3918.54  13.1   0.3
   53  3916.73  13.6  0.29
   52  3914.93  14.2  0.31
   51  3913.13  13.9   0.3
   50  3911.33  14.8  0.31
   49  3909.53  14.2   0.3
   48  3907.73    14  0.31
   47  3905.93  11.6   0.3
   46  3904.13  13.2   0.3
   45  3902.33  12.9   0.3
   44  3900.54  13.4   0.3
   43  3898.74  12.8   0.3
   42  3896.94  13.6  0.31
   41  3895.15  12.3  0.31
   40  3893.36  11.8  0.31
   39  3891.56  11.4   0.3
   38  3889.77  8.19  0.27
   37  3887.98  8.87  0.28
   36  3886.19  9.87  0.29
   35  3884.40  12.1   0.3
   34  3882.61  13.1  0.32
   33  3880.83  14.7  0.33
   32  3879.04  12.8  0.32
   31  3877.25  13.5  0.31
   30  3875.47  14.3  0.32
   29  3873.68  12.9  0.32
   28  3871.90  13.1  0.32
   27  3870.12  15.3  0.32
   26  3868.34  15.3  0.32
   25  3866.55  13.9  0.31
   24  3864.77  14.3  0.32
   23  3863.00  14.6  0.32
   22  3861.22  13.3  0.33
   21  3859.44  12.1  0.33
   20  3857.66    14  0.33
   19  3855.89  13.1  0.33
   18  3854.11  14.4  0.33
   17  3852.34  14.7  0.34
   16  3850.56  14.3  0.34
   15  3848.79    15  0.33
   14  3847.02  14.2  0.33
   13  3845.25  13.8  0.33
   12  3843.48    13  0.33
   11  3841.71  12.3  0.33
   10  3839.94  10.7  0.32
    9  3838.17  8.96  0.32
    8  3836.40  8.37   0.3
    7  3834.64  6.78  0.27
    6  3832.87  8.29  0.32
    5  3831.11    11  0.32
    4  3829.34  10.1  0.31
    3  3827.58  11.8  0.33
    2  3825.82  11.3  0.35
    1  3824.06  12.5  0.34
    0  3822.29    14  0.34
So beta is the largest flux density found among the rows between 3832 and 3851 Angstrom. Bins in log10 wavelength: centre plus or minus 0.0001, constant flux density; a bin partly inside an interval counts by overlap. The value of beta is 15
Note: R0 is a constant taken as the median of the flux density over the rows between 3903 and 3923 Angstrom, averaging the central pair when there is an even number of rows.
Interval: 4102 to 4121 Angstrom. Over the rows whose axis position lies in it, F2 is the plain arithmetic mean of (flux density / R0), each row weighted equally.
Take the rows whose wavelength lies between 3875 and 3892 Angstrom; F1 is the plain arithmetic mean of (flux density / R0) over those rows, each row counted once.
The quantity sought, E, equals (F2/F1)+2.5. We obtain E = 3.67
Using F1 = 0.85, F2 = 1.00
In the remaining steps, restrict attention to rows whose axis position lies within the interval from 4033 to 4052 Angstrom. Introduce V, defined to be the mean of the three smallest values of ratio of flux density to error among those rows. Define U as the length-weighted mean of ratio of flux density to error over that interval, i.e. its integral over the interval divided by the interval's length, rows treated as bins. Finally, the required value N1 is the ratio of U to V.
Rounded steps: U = 54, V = 51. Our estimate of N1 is 1.06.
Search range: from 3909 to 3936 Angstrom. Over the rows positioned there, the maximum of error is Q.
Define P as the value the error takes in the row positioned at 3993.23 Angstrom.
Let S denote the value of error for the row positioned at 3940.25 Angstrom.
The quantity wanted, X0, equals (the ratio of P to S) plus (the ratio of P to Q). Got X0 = 1.84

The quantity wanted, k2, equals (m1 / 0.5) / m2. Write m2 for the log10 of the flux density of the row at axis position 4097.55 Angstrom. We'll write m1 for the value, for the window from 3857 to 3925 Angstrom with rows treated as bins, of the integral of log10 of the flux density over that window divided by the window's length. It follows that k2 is 2.02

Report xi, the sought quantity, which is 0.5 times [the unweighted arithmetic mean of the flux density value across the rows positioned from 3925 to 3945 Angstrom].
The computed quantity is 4.4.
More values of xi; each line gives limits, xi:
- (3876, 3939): 5.8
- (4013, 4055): 7.4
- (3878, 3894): 5.7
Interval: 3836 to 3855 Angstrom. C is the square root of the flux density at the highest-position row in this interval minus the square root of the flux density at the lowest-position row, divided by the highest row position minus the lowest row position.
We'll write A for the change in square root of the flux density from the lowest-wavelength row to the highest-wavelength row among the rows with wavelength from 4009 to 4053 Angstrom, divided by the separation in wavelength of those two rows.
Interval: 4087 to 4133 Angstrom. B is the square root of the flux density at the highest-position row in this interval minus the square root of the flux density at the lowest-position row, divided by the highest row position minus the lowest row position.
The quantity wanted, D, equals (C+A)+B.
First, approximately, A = -0.001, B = -0.004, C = 0.051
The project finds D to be 0.046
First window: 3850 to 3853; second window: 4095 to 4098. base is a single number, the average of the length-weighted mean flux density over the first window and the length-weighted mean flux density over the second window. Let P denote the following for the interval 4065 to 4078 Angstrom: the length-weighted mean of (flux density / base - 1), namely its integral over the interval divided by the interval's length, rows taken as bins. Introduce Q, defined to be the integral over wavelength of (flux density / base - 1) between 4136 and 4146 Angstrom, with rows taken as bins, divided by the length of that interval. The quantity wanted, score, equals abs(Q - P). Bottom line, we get 0.04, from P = 0.06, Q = 0.09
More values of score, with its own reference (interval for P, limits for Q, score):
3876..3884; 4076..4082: 0.05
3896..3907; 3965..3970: 0.60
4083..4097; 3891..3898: 0.16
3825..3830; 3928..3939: 0.36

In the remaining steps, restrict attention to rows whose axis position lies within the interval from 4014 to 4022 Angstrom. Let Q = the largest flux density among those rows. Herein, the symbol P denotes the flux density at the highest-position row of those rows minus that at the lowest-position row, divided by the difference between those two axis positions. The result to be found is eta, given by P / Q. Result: 0.00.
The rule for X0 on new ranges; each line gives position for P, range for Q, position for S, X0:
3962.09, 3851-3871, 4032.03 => 1.49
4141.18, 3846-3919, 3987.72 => 1.63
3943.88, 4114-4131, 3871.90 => 1.95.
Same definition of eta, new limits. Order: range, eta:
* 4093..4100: -0.04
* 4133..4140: 0.02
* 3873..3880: 0.00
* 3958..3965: -0.04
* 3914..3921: -0.01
